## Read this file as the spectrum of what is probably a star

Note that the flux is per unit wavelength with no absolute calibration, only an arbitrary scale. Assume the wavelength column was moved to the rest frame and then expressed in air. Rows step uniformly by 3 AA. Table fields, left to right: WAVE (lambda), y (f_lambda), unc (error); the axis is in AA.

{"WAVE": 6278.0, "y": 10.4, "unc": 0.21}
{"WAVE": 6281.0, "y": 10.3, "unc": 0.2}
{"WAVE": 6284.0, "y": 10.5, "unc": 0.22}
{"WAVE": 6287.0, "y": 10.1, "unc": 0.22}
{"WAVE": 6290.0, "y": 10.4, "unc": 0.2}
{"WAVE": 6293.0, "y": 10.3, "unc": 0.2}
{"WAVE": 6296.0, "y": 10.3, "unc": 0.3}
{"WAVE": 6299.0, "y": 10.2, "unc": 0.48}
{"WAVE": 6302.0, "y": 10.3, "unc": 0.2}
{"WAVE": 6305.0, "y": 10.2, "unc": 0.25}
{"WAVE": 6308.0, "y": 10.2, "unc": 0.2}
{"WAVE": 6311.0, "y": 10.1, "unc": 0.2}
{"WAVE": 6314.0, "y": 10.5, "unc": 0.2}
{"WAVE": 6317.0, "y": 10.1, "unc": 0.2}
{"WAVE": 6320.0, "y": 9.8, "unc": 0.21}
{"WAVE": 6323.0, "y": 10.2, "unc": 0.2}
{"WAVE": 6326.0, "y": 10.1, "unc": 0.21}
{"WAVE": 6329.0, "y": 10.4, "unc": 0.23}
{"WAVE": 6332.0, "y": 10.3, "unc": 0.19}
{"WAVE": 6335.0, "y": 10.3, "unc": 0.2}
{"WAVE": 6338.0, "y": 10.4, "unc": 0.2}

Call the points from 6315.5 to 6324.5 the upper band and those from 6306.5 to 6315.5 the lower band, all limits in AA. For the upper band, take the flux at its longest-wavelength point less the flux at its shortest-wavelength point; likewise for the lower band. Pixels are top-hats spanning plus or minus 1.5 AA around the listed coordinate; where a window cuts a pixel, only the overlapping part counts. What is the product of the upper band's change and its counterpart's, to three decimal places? 0.030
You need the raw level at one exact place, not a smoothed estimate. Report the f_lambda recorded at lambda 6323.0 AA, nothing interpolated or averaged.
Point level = 10.2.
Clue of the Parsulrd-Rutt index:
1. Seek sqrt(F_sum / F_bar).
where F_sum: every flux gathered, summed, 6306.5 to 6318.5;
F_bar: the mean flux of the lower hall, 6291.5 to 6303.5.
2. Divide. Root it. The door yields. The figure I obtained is 2.0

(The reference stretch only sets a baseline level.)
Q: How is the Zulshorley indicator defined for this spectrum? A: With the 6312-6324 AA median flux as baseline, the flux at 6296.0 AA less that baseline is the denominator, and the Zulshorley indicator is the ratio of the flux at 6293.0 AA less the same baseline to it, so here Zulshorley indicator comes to 1.00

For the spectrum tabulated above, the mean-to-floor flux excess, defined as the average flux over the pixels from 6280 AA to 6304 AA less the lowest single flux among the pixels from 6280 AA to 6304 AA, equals 0.20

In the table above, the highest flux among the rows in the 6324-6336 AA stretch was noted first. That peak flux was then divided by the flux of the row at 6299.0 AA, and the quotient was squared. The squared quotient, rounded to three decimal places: 1.040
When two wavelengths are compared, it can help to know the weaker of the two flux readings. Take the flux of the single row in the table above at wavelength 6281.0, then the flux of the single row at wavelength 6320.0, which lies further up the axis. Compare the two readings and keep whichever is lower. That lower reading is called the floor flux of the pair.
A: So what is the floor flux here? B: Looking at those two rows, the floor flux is 9.8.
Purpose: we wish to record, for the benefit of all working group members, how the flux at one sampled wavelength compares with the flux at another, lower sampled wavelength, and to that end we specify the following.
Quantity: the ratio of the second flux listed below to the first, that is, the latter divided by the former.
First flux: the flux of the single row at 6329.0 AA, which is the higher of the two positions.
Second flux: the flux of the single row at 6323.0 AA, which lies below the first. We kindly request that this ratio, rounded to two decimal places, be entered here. 0.98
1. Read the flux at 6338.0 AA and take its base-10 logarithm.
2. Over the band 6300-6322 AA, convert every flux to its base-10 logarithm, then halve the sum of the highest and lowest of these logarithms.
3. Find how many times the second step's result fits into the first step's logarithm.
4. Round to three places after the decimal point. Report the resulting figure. 1.011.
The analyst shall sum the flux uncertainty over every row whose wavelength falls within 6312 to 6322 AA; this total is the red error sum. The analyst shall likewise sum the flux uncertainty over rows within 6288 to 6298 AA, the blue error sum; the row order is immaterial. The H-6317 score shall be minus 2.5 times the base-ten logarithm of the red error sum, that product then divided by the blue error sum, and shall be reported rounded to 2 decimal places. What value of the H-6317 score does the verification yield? 0.77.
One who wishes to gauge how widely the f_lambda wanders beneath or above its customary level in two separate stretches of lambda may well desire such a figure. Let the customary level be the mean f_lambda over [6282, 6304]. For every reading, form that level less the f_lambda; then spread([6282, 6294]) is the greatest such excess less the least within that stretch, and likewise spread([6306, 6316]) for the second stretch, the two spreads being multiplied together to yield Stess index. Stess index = 0.160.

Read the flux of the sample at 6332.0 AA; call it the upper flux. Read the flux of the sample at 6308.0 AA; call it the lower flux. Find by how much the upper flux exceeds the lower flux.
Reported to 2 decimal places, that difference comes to 0.10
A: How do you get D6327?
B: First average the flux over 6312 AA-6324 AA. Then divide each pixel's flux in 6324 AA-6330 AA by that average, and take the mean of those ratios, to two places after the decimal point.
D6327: 1.01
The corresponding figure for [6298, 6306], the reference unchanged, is 1.01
